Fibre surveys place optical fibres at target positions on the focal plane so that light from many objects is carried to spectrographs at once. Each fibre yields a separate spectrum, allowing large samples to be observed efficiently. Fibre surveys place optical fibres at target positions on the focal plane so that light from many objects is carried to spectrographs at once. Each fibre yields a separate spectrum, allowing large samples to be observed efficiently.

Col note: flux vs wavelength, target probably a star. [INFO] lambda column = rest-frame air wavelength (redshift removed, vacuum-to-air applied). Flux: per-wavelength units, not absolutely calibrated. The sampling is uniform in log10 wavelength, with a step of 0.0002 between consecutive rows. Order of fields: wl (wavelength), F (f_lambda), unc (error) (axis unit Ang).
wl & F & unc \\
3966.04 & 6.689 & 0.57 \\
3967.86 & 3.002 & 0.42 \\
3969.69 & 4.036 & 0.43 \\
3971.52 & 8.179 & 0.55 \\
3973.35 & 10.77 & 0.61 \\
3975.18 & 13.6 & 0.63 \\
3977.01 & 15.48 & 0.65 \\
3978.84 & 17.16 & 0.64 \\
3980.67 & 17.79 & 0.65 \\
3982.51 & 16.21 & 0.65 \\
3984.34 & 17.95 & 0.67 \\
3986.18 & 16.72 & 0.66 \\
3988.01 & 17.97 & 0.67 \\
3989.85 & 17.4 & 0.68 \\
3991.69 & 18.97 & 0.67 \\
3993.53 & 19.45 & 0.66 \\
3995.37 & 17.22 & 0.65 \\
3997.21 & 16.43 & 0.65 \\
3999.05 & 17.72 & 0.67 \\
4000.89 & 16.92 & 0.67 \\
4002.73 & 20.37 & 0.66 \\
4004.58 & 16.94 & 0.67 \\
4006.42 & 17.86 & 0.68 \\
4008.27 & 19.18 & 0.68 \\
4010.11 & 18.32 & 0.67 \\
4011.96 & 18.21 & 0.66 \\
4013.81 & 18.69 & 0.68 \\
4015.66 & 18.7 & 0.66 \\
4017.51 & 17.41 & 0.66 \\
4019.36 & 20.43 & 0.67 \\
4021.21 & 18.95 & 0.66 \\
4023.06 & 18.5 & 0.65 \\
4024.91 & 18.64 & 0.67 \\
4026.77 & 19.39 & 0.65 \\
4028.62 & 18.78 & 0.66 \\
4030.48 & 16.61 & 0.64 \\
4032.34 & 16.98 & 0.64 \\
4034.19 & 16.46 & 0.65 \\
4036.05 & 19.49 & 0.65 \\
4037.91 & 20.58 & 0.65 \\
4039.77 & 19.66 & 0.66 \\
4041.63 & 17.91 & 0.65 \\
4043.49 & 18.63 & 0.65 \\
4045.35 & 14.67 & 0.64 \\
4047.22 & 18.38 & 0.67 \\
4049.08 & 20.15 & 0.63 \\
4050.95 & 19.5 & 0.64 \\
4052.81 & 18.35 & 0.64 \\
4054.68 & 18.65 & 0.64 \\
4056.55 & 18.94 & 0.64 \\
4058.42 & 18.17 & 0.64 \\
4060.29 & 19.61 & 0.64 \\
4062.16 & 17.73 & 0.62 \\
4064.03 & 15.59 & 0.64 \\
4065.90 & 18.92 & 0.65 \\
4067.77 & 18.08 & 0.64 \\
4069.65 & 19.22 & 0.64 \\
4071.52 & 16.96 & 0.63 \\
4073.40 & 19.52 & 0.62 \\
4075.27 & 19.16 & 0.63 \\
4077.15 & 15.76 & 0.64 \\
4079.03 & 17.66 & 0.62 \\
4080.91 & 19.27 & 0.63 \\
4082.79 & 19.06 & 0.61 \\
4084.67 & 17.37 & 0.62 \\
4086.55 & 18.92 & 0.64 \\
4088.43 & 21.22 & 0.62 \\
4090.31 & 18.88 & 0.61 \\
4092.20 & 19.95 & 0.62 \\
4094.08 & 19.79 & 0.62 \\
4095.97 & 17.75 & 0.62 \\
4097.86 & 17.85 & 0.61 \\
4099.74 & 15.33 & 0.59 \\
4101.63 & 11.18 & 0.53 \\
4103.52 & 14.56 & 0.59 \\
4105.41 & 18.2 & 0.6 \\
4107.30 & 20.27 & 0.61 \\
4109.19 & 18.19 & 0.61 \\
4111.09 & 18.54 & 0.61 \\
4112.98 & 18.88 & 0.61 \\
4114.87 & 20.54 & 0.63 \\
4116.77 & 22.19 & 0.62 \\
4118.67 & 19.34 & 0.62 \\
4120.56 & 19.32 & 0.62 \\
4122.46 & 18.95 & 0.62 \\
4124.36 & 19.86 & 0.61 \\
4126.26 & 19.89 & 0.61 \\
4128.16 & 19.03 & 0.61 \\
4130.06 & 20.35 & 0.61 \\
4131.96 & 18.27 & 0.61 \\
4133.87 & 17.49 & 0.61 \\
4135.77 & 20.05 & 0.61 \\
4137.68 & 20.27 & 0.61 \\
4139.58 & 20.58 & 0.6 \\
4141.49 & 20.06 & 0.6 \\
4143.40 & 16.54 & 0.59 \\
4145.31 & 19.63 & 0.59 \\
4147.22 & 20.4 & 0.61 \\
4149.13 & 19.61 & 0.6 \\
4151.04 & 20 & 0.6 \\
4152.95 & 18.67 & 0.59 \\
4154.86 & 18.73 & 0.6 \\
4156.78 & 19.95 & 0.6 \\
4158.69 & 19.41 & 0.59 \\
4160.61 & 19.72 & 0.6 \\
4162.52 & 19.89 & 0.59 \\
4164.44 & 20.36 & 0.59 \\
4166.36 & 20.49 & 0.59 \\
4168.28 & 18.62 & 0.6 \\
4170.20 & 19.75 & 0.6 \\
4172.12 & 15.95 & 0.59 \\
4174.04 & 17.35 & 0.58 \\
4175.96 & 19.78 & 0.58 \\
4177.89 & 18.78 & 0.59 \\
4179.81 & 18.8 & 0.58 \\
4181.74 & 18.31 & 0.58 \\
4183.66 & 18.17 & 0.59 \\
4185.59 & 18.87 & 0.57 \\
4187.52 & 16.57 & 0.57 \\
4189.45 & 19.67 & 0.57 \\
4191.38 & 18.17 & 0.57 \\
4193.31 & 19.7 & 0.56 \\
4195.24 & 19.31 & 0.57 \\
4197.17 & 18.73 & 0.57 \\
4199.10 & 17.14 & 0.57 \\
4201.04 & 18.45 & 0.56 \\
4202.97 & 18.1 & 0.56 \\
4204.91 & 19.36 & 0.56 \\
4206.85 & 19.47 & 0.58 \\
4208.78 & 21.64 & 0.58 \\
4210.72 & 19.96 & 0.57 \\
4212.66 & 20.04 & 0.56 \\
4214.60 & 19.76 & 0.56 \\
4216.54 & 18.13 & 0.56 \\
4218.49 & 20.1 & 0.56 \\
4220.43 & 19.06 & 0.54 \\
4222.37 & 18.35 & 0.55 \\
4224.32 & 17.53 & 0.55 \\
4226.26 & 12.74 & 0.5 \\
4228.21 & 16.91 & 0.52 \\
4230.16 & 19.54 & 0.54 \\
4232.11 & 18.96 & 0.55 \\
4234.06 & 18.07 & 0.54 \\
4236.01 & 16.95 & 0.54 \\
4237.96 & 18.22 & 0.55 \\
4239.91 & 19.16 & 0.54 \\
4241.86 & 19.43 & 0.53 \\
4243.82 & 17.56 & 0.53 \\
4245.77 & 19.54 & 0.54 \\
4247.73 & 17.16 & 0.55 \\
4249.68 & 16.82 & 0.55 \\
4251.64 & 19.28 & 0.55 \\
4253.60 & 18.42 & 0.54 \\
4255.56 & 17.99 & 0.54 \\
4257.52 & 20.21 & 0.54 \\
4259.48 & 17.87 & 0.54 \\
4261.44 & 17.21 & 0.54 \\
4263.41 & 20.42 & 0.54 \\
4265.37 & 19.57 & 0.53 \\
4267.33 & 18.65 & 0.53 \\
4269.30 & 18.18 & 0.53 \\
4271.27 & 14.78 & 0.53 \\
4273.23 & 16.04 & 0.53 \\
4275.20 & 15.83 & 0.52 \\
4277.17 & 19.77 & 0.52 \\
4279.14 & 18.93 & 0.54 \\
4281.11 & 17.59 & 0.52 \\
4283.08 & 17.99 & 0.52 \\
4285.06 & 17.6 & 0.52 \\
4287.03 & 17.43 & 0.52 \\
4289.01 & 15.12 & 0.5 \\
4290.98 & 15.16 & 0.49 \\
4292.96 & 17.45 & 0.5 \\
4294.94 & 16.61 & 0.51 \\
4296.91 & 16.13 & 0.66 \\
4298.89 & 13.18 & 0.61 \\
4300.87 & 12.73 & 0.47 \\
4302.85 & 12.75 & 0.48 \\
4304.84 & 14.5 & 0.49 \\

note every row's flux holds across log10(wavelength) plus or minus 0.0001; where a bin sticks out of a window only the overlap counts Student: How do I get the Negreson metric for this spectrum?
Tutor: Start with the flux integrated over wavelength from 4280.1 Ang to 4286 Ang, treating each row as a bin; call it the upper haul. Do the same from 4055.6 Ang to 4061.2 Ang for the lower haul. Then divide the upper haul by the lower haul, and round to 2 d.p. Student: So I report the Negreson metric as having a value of 0.99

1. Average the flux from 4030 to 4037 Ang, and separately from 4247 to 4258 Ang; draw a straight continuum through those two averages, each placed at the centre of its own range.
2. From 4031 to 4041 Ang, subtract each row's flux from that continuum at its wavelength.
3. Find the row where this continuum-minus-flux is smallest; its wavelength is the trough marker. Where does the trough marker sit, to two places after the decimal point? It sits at 4037.91 Ang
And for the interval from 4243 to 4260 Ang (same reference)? 4257.52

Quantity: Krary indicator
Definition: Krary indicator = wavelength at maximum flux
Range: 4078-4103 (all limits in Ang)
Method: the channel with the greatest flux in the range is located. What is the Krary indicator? 4088.43 Ang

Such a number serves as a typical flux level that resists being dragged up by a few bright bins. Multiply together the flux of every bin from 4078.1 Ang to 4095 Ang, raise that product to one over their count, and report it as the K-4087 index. 19.1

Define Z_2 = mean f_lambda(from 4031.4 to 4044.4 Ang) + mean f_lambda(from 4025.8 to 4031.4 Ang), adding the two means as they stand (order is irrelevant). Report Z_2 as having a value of 36.8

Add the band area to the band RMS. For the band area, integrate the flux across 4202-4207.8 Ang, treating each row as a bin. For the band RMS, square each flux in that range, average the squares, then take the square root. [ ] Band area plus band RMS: 129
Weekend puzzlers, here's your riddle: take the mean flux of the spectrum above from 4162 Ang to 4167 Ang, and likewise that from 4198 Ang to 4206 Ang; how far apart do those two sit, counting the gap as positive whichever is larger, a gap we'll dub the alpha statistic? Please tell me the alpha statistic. 2.0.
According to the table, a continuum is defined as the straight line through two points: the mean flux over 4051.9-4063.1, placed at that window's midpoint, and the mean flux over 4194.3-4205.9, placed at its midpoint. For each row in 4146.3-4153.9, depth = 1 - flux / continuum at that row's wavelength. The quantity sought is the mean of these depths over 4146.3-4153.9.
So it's -0.061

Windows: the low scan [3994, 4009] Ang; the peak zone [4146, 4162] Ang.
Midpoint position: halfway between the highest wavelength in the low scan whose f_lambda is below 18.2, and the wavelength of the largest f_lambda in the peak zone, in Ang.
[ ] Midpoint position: 4076.8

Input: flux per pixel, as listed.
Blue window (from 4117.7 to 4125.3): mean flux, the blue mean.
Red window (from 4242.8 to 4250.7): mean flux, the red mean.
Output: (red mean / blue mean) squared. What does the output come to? 0.84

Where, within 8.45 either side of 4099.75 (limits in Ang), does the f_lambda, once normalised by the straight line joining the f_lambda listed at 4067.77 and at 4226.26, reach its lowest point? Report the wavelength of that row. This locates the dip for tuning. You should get 4101.63 Ang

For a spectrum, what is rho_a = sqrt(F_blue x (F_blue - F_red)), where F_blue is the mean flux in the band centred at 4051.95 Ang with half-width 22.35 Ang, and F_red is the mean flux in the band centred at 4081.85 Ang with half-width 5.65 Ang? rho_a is 2.2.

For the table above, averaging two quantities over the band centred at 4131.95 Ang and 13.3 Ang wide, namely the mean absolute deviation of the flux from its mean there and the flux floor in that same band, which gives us 9.2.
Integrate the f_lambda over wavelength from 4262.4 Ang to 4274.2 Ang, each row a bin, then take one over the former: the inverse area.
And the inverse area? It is 0.0047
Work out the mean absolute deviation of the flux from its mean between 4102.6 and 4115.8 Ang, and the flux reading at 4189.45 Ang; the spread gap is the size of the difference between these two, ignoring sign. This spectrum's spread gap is 18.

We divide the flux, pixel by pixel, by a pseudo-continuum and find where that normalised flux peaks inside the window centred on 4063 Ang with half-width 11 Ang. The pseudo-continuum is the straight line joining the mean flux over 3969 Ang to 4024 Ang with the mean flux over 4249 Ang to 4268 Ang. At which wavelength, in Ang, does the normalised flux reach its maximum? 4060.29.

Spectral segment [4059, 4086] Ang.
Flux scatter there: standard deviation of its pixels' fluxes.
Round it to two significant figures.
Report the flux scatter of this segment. 1.3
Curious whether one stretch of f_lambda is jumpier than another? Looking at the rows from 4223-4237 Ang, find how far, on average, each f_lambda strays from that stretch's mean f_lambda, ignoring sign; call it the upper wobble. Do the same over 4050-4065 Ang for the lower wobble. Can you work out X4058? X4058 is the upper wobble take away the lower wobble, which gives 0.60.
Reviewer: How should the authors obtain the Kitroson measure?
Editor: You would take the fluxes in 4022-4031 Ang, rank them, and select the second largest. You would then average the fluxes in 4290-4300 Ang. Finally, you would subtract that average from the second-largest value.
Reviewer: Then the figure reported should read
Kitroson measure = 3.1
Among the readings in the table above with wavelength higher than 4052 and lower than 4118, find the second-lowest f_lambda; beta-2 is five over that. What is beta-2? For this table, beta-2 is 0.343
